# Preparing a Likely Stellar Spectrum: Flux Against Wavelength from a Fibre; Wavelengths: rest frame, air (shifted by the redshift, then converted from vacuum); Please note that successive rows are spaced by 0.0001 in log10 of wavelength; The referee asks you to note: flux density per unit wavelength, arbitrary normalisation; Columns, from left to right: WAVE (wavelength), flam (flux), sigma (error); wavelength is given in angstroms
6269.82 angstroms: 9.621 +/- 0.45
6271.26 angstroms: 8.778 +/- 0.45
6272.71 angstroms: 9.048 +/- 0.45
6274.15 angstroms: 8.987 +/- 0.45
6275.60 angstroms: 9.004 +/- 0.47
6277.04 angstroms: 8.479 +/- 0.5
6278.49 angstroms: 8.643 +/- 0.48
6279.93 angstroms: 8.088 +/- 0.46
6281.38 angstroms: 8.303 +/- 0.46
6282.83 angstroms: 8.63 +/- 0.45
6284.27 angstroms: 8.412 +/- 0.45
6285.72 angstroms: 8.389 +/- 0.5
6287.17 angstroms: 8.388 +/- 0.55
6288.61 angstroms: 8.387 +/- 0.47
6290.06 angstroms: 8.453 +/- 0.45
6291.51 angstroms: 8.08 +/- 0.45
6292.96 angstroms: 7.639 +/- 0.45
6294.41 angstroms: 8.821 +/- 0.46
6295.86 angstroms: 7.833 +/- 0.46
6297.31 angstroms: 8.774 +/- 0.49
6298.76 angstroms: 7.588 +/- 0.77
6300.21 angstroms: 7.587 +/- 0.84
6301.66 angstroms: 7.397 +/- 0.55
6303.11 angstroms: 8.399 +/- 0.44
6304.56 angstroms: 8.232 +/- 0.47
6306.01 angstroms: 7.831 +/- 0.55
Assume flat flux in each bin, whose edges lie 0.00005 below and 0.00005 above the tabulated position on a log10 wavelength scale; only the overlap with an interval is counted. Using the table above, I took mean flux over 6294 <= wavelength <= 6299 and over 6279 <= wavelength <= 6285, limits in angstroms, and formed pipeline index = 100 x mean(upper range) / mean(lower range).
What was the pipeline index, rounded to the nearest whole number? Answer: 99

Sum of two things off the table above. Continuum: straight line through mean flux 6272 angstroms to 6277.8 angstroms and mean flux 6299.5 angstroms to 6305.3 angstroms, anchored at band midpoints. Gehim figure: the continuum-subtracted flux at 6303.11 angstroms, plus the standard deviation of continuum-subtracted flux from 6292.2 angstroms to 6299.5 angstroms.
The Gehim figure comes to 1.1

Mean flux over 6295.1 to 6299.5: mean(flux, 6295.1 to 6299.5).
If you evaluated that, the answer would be 8.1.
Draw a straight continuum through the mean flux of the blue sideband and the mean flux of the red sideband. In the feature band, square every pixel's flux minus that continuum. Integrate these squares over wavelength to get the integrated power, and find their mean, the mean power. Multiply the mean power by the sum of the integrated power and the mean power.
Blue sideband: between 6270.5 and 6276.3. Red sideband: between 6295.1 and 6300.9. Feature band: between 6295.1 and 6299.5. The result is 0.37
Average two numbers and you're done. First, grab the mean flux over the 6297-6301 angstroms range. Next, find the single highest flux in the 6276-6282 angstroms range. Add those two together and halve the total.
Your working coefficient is 8.3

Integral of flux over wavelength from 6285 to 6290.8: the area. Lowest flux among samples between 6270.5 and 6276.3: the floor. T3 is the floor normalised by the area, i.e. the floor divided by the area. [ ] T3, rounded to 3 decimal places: 0.180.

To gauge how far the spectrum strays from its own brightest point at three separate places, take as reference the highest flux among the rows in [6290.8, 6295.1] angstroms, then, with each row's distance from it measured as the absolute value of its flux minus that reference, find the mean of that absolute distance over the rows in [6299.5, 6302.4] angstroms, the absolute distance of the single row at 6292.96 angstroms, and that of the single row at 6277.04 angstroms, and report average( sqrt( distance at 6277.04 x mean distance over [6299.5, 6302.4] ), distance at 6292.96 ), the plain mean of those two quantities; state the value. 0.93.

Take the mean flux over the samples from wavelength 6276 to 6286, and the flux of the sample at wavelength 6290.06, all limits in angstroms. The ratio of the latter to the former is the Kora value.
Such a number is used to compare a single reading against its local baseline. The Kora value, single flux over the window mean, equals 1.00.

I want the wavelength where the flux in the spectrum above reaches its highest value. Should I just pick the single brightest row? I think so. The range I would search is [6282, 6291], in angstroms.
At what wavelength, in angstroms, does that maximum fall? 6282.83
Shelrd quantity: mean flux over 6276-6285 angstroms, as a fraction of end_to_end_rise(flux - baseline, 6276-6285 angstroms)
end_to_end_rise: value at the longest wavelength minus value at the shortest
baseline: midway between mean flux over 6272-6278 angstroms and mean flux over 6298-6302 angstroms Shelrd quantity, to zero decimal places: -126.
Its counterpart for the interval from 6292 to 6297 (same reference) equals 42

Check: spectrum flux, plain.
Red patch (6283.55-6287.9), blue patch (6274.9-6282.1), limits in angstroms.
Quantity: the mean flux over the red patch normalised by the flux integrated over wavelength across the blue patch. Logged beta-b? 0.137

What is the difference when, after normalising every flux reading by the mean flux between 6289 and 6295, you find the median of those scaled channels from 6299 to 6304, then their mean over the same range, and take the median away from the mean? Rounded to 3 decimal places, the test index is 0.025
